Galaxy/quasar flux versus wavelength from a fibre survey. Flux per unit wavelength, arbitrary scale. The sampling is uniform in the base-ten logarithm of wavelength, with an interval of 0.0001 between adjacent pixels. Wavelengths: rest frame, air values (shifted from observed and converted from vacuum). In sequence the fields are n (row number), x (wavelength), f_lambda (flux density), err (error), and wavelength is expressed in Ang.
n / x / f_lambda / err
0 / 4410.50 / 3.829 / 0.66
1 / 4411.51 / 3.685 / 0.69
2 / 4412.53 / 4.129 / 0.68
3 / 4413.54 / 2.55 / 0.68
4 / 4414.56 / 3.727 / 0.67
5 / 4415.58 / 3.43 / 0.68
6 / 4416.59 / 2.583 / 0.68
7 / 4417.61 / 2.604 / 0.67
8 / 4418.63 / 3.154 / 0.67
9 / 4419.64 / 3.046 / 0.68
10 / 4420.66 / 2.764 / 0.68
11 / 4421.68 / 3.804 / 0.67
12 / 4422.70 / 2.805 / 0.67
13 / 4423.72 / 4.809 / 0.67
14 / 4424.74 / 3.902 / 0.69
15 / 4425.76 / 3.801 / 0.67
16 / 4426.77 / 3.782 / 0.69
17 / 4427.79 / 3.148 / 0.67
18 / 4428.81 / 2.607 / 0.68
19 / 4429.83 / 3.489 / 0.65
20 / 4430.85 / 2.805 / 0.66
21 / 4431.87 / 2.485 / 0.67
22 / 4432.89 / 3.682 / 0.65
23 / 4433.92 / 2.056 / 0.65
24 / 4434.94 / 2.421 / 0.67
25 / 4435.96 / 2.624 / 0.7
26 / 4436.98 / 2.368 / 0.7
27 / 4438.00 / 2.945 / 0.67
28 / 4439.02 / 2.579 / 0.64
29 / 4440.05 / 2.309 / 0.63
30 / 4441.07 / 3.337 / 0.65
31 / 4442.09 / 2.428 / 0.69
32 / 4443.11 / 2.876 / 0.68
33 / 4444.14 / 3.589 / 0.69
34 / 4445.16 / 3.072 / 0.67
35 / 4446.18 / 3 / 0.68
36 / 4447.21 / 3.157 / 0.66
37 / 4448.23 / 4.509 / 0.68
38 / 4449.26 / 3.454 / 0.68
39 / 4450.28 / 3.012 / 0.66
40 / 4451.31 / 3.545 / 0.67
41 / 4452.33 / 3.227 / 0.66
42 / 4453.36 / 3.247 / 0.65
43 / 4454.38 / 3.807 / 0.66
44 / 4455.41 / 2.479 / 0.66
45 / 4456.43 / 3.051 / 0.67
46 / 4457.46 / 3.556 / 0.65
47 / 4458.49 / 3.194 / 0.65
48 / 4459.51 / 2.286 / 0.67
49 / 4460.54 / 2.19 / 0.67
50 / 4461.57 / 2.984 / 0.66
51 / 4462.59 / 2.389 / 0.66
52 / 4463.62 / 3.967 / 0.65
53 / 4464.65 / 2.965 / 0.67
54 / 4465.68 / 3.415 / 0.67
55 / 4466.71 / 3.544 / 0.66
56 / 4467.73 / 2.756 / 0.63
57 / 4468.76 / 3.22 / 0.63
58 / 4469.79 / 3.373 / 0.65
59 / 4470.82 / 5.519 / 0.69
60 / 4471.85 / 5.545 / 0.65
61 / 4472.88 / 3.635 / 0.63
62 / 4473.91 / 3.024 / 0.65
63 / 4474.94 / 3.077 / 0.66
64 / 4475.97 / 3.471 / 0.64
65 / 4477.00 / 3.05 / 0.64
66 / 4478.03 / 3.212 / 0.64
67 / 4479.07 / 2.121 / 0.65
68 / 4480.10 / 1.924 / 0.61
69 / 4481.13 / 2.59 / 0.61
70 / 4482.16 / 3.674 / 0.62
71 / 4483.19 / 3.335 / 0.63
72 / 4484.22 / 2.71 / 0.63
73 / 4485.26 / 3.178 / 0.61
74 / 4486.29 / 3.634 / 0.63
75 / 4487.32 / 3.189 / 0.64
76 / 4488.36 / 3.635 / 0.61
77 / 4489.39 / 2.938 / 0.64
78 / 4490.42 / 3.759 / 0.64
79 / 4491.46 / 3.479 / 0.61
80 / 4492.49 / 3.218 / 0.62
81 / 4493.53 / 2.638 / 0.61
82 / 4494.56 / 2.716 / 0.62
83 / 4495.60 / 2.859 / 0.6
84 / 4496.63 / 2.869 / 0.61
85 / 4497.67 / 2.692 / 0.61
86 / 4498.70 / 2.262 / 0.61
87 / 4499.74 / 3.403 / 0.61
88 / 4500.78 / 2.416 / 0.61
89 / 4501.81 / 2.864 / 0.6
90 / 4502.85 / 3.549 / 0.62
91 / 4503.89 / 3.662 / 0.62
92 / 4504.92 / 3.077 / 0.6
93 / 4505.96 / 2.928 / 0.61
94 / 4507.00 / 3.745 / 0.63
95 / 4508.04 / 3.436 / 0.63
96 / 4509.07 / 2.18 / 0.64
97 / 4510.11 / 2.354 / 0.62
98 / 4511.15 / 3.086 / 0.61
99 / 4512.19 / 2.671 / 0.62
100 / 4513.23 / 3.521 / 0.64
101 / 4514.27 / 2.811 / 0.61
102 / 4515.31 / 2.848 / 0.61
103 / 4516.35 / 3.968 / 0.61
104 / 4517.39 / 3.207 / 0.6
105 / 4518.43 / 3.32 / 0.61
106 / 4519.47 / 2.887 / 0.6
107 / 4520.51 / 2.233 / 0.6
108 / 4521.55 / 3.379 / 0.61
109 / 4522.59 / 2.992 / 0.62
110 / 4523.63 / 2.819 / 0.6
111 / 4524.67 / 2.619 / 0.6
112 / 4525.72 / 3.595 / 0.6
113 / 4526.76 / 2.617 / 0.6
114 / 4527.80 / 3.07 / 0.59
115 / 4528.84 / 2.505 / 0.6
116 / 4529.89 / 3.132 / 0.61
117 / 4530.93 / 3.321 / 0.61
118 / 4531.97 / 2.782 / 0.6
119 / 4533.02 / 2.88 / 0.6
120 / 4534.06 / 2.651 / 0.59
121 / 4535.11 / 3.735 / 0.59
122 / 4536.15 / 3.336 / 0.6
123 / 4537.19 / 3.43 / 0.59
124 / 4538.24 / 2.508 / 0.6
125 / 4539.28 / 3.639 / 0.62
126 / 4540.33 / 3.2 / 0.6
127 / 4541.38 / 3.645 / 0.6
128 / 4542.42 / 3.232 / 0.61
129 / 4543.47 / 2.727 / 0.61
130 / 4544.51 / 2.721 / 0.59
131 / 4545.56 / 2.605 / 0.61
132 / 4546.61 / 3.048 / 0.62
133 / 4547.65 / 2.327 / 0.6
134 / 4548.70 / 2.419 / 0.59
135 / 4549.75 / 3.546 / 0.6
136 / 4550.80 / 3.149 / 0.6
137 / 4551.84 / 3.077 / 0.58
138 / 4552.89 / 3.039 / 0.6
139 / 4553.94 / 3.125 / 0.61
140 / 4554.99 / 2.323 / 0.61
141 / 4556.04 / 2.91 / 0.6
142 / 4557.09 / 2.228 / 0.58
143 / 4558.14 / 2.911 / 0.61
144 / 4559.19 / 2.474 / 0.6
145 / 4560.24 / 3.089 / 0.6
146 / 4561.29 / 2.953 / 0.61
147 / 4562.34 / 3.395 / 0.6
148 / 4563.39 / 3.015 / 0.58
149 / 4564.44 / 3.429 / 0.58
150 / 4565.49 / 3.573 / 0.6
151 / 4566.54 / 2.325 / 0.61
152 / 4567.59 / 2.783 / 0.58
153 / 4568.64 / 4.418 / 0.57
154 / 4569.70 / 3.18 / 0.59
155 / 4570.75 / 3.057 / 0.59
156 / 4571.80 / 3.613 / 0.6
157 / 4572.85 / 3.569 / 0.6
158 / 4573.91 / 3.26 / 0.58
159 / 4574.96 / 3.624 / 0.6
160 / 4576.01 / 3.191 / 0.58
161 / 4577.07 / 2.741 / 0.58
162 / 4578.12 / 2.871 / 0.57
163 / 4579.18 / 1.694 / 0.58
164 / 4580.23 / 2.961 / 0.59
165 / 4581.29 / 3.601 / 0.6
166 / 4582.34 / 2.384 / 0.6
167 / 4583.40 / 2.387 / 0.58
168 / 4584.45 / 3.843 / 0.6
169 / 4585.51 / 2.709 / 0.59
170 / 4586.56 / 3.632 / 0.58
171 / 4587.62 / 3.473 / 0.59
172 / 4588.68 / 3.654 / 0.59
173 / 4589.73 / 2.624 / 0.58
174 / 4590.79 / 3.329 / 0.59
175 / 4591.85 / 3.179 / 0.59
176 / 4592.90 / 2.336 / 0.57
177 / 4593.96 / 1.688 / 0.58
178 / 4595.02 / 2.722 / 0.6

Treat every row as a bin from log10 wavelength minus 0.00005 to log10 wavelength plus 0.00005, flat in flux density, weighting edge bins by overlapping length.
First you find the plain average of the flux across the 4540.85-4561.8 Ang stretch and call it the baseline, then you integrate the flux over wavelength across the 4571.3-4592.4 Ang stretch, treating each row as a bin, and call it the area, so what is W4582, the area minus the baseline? 63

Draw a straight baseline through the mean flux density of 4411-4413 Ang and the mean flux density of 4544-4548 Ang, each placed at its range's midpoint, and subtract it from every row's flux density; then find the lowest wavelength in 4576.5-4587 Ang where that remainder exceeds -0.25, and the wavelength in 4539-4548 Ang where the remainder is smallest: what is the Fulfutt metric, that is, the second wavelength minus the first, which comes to -29.4 Ang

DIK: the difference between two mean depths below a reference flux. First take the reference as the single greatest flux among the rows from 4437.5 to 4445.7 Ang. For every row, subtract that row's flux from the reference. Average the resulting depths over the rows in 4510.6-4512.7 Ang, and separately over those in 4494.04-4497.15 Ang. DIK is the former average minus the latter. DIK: -0.1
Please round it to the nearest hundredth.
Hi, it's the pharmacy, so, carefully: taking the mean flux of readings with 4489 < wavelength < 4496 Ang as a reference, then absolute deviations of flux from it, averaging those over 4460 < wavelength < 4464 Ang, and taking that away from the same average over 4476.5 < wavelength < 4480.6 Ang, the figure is -0.07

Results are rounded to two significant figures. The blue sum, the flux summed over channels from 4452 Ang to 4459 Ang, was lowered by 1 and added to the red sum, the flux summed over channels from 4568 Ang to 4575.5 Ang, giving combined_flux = 46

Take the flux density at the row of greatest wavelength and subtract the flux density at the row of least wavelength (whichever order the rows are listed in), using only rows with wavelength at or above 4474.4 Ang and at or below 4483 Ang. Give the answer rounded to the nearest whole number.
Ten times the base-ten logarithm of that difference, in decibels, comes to -2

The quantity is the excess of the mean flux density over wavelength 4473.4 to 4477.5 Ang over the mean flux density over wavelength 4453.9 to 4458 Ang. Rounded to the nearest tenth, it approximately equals -0.1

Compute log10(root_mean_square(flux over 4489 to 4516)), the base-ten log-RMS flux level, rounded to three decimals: 0.482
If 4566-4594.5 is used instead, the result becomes 0.492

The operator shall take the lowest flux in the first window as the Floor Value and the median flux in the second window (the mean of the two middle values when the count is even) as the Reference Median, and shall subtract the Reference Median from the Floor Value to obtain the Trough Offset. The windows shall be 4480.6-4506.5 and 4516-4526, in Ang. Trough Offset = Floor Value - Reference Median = -0.84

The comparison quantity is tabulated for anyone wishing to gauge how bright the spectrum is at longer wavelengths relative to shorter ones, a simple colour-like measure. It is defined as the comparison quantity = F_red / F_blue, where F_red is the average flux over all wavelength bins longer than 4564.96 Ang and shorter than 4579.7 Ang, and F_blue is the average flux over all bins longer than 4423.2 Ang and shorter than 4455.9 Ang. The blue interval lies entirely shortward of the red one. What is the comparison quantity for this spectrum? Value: 1.00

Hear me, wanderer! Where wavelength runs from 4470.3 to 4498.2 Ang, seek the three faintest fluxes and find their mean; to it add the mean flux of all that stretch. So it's 5.46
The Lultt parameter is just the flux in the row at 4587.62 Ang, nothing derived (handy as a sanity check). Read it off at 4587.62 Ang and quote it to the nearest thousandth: 3.473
